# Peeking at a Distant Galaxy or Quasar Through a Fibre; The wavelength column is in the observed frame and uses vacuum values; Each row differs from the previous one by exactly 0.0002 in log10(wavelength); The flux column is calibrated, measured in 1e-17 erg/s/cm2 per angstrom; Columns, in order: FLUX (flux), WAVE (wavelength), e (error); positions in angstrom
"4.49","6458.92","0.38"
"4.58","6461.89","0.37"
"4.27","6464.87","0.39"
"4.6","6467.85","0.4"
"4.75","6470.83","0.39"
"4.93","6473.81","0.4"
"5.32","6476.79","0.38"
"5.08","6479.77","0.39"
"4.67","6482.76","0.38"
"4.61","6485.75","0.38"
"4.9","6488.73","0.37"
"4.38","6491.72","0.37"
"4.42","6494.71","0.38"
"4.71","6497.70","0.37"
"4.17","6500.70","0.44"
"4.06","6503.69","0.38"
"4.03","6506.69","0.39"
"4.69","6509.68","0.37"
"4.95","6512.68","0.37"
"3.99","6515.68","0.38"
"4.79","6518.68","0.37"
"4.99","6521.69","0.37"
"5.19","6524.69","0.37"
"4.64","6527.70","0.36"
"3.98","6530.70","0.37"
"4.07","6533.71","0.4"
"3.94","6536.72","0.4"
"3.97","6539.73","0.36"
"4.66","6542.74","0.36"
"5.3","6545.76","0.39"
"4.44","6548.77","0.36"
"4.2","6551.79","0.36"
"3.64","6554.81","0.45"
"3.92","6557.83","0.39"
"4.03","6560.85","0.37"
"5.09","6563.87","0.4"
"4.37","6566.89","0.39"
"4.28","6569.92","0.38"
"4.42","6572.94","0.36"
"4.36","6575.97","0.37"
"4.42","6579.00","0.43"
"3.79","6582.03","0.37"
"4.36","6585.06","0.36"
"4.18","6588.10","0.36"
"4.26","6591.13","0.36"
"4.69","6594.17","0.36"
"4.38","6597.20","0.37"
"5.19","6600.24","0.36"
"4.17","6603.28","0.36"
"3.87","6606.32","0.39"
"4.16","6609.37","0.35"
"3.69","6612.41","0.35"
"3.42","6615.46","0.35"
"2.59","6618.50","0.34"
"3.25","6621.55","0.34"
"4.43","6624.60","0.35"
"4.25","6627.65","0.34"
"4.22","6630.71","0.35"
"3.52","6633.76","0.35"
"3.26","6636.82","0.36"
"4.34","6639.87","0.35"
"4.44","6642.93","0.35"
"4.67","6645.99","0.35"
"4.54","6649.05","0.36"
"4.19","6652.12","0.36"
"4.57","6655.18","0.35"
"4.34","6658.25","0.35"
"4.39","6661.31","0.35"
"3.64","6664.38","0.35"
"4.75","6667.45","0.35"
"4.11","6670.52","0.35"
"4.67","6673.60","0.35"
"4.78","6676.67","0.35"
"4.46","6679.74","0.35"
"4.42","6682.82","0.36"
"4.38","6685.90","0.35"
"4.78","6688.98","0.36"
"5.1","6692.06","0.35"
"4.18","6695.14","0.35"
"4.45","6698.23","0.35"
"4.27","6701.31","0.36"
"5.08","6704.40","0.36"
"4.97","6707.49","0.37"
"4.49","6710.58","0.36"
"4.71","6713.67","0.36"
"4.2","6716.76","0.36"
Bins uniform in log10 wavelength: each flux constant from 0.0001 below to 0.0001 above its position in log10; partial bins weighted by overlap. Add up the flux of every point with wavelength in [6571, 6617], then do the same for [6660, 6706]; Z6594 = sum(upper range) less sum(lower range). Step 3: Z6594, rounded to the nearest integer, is 4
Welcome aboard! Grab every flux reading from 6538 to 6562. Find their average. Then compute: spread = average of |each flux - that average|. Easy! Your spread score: 0.40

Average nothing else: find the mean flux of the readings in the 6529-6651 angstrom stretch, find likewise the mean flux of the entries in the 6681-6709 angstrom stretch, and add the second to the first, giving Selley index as 8.79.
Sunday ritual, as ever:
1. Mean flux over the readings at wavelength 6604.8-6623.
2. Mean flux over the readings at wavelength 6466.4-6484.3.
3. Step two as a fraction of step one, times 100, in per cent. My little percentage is 140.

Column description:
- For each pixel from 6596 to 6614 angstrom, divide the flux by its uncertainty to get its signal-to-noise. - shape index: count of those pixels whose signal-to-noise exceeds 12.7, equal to 1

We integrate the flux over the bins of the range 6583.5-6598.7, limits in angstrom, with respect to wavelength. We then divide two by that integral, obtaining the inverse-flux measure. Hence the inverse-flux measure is 0.0301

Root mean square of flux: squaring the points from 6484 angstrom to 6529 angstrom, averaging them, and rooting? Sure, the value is 4.6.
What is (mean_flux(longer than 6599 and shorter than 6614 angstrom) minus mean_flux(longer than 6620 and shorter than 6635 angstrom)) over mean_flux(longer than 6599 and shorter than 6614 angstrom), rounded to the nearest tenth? 0.1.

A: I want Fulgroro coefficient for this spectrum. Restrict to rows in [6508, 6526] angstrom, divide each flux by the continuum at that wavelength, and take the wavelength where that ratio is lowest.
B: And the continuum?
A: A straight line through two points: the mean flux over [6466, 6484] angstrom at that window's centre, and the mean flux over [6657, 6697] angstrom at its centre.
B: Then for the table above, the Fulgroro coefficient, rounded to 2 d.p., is 6515.68 angstrom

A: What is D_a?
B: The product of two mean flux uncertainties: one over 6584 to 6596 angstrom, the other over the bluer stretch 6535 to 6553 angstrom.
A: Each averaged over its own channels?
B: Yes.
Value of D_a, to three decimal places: 0.134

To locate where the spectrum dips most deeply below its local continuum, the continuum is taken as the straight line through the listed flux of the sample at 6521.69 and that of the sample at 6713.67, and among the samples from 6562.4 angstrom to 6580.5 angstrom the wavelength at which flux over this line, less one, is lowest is 6569.92 angstrom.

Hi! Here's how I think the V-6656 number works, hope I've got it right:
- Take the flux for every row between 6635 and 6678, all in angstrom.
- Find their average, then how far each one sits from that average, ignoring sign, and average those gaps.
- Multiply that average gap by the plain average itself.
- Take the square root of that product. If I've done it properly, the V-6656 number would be 1.15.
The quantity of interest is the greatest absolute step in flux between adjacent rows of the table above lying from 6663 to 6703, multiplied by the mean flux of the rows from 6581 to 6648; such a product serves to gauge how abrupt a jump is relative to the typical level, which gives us 4.50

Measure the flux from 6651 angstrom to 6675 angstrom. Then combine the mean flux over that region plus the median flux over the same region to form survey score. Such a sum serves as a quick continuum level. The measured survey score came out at 8.70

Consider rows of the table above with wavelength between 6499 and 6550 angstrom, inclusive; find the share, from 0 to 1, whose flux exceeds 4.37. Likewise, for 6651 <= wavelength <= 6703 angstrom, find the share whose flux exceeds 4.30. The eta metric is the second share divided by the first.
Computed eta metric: 1.3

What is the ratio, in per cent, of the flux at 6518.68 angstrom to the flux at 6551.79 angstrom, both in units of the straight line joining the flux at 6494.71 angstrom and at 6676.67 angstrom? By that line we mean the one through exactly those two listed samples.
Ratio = 116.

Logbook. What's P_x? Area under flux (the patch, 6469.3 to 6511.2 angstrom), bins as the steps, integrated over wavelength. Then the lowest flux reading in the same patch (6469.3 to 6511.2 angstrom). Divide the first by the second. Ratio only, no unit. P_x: 48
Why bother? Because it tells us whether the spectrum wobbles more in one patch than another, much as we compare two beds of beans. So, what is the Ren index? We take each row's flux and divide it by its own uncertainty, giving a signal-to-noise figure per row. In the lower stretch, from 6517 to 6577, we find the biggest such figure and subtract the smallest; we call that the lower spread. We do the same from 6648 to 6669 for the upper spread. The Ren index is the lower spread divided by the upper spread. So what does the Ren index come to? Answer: 1.87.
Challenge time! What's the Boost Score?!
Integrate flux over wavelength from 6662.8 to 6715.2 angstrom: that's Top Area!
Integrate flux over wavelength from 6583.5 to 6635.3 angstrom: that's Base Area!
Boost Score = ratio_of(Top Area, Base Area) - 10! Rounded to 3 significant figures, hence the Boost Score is -8.86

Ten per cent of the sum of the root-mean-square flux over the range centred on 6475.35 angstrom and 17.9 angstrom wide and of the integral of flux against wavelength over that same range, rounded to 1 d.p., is 9.2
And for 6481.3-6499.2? 8.7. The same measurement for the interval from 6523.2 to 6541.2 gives 8.2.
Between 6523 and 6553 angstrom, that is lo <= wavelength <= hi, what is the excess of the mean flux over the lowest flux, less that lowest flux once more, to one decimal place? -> -3.4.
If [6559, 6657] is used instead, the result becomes -1.0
